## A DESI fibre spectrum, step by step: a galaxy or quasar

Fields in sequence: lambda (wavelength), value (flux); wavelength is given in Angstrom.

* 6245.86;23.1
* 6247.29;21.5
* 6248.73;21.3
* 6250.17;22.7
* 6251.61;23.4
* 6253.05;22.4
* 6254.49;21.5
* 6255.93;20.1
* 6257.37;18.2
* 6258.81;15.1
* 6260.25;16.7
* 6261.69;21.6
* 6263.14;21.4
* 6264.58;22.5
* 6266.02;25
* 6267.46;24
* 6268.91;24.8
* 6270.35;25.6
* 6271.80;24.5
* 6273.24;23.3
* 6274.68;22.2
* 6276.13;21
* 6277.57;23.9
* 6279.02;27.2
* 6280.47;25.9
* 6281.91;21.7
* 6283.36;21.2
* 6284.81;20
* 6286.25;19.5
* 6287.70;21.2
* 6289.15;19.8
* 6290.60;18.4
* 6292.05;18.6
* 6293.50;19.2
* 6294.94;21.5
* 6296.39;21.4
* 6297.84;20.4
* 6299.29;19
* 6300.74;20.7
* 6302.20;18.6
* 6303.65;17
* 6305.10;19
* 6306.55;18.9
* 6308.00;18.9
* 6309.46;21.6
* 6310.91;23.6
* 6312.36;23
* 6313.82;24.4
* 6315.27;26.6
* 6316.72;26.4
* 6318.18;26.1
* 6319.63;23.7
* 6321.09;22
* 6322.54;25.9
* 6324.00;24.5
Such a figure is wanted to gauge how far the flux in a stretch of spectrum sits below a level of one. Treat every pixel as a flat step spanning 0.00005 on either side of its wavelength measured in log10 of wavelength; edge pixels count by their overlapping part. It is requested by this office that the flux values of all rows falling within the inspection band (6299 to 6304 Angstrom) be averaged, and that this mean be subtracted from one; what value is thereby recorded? -18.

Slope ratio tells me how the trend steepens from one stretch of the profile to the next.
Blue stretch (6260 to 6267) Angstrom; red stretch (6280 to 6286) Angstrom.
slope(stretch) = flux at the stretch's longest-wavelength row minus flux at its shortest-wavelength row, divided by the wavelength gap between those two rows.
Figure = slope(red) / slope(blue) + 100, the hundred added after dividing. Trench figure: 99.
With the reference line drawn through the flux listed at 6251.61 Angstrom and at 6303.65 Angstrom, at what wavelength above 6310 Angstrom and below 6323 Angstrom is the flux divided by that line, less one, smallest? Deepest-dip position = 6312.36 Angstrom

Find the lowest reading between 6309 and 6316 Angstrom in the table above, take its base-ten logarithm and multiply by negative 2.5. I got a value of -3.3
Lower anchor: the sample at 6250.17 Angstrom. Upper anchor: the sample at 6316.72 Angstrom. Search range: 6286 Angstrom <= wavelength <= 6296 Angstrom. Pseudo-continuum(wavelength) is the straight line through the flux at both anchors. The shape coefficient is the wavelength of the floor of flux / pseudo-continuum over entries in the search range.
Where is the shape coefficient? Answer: 6290.60 Angstrom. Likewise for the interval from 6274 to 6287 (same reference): 6286.25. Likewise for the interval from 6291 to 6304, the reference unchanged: 6303.65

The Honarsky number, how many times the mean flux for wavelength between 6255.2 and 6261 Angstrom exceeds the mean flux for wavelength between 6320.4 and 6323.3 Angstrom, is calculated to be 0.73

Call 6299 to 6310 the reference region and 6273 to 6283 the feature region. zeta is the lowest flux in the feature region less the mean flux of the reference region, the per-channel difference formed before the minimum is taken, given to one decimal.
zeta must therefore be 1.8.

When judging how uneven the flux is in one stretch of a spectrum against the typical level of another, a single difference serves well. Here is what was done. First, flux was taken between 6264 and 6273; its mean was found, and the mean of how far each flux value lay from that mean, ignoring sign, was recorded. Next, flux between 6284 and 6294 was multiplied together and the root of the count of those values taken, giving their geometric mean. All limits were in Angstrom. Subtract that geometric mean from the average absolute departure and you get -19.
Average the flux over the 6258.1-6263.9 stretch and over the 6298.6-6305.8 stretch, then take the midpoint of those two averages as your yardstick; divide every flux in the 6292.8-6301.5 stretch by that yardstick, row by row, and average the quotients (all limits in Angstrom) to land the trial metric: 1.08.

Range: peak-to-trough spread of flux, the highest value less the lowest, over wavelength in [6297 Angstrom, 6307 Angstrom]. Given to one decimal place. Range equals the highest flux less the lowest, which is 3.7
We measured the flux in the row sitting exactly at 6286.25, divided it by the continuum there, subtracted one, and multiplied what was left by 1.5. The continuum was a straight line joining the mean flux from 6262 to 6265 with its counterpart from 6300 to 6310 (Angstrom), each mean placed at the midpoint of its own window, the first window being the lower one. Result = -0.1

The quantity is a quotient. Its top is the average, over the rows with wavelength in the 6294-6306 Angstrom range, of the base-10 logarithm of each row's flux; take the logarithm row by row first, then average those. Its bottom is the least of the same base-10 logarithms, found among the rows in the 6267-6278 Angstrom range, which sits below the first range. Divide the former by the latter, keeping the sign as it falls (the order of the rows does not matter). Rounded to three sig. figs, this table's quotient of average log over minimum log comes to 0.978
